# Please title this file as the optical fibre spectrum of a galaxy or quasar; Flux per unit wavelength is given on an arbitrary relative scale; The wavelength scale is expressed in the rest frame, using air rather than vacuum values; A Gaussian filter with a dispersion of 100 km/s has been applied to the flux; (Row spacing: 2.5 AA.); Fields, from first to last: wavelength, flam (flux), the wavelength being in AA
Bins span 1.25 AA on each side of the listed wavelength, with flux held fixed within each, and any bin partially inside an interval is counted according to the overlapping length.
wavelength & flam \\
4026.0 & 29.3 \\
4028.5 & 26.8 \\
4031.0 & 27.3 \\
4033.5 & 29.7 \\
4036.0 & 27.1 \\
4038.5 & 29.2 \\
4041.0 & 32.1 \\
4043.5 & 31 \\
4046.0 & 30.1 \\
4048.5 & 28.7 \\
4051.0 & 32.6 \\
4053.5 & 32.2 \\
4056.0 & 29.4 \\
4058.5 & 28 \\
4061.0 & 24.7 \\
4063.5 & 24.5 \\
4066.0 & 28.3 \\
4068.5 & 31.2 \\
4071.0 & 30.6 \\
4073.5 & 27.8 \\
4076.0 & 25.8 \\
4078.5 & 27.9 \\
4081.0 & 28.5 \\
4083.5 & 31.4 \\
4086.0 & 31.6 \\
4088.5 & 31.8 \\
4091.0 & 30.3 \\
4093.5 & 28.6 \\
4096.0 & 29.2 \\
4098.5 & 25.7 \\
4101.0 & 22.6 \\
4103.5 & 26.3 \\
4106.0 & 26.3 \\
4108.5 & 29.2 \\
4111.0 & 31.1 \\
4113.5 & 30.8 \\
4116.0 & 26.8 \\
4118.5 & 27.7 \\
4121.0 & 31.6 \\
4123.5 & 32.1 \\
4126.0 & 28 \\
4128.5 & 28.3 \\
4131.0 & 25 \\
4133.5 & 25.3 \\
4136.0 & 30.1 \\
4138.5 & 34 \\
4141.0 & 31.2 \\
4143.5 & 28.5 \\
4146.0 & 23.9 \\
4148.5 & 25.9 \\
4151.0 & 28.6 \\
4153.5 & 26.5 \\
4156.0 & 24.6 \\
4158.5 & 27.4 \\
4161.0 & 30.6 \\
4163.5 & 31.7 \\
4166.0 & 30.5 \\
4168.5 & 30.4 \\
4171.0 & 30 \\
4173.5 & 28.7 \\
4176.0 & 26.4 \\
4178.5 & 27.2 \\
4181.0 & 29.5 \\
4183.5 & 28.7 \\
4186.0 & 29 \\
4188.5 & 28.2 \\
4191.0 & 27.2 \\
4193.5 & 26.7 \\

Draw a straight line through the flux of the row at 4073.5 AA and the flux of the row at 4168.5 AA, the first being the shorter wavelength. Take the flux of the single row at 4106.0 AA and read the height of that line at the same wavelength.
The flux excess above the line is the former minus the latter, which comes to -2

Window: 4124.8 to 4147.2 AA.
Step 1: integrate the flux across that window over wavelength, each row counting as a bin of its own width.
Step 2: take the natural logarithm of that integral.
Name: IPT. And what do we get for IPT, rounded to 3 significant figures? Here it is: 6.45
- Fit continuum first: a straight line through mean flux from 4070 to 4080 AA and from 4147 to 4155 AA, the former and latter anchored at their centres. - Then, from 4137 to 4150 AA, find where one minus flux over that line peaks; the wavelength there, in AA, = 4146.0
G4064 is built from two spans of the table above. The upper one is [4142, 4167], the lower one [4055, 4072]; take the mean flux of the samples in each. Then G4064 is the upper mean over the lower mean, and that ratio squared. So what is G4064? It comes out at 0.98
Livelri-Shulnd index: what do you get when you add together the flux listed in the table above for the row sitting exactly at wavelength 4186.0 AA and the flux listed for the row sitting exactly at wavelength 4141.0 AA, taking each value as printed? 60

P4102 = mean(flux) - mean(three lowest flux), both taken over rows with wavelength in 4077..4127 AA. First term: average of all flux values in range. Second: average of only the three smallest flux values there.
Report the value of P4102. 4.0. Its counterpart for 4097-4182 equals 4.6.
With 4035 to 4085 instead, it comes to 4.1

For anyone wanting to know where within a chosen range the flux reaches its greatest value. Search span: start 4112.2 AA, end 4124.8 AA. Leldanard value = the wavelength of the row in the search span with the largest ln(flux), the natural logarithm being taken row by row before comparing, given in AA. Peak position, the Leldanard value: 4123.5 AA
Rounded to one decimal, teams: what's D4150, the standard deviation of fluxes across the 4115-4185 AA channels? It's 2.5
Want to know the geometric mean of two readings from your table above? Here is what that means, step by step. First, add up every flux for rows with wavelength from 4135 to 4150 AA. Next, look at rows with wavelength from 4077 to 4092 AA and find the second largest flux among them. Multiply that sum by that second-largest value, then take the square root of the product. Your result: 74.1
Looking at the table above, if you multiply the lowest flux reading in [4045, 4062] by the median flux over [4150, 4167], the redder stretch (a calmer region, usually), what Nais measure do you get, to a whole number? 706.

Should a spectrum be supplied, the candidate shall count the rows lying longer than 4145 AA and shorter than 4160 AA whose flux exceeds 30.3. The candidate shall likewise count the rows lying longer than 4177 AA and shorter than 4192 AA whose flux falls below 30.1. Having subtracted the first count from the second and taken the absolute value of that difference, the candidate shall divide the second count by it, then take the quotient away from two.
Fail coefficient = 1.0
